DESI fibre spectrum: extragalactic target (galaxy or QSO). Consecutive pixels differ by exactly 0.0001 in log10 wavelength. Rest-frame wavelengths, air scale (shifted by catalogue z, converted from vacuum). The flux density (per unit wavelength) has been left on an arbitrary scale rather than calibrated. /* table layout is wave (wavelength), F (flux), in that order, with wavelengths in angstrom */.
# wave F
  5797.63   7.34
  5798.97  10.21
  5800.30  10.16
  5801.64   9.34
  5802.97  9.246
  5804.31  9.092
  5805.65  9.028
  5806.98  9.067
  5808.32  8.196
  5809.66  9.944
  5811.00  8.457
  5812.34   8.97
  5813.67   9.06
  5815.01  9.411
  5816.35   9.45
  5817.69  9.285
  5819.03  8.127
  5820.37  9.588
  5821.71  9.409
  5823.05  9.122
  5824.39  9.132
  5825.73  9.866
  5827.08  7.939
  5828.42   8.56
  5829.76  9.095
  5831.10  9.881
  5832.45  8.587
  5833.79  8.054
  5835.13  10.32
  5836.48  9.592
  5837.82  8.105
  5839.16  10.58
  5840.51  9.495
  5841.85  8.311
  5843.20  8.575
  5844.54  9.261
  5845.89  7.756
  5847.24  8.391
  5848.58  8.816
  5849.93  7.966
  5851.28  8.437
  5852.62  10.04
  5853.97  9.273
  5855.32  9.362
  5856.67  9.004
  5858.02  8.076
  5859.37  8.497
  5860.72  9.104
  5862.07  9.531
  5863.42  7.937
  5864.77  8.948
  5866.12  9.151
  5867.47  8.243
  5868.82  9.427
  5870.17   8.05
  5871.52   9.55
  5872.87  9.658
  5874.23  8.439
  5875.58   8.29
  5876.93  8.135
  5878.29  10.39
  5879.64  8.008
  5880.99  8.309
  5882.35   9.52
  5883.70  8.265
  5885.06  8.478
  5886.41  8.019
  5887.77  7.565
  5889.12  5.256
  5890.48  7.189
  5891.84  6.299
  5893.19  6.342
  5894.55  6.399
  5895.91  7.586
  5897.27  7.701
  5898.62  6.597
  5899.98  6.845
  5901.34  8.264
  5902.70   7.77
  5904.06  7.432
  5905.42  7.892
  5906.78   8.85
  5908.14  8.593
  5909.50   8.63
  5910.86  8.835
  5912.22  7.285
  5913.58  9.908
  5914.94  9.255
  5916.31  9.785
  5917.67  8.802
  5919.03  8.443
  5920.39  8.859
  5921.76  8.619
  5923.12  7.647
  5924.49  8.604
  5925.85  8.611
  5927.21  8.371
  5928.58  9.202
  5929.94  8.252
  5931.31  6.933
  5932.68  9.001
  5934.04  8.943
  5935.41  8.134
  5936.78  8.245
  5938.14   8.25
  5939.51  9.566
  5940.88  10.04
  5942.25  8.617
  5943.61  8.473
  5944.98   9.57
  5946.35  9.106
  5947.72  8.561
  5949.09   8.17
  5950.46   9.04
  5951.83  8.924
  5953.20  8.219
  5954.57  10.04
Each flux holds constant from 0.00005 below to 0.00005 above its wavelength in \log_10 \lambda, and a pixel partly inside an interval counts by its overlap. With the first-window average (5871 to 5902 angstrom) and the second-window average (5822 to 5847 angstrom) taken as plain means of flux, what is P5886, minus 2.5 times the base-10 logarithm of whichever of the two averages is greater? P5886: -2.39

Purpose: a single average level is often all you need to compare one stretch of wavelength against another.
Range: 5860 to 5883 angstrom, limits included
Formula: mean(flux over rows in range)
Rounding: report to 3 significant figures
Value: 8.86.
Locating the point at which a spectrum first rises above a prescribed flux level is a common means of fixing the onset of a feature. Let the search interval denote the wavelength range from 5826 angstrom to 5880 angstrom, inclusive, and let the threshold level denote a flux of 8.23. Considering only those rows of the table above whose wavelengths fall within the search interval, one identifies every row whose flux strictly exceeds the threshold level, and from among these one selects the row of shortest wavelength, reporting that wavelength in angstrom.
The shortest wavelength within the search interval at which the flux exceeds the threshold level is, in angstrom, 5828.42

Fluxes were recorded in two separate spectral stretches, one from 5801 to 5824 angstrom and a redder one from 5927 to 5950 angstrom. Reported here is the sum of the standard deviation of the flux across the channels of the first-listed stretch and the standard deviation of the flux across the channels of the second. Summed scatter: 1.2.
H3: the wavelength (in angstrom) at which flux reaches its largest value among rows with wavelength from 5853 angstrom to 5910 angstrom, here 5878.29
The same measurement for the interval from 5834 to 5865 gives 5839.16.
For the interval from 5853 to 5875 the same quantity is 5872.87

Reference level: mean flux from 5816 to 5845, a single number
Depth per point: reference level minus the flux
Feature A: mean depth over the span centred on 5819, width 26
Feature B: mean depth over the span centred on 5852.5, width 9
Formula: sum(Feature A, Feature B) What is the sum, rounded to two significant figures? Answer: 0.14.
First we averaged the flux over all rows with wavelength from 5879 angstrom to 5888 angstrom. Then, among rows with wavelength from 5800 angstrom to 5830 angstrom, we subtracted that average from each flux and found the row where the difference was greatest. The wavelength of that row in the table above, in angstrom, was 5800.30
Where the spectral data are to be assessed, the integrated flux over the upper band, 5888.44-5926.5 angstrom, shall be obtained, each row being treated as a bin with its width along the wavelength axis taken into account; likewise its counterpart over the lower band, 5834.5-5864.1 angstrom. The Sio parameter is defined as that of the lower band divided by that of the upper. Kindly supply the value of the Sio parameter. 0.87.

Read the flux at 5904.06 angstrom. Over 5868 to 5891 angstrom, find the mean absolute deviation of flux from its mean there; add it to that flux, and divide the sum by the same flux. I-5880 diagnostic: 1.11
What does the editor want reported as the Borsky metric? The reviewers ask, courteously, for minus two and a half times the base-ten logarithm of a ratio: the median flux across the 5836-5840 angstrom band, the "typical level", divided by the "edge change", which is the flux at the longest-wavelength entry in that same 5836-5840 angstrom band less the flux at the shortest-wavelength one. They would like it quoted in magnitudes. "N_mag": -2.5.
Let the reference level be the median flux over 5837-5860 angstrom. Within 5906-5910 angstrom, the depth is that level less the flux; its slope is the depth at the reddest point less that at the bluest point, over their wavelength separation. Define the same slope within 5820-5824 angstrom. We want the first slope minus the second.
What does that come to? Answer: -0.09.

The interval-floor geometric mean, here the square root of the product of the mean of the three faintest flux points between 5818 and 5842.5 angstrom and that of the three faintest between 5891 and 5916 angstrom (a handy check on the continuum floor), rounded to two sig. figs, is 7.1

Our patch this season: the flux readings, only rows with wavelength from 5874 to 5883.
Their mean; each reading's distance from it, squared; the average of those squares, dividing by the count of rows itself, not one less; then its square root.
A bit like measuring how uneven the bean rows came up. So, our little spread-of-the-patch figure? 0.82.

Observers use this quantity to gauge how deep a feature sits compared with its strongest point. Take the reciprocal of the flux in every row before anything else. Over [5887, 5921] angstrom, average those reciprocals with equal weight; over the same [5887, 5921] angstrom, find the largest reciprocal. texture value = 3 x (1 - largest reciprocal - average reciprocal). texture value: 2.04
